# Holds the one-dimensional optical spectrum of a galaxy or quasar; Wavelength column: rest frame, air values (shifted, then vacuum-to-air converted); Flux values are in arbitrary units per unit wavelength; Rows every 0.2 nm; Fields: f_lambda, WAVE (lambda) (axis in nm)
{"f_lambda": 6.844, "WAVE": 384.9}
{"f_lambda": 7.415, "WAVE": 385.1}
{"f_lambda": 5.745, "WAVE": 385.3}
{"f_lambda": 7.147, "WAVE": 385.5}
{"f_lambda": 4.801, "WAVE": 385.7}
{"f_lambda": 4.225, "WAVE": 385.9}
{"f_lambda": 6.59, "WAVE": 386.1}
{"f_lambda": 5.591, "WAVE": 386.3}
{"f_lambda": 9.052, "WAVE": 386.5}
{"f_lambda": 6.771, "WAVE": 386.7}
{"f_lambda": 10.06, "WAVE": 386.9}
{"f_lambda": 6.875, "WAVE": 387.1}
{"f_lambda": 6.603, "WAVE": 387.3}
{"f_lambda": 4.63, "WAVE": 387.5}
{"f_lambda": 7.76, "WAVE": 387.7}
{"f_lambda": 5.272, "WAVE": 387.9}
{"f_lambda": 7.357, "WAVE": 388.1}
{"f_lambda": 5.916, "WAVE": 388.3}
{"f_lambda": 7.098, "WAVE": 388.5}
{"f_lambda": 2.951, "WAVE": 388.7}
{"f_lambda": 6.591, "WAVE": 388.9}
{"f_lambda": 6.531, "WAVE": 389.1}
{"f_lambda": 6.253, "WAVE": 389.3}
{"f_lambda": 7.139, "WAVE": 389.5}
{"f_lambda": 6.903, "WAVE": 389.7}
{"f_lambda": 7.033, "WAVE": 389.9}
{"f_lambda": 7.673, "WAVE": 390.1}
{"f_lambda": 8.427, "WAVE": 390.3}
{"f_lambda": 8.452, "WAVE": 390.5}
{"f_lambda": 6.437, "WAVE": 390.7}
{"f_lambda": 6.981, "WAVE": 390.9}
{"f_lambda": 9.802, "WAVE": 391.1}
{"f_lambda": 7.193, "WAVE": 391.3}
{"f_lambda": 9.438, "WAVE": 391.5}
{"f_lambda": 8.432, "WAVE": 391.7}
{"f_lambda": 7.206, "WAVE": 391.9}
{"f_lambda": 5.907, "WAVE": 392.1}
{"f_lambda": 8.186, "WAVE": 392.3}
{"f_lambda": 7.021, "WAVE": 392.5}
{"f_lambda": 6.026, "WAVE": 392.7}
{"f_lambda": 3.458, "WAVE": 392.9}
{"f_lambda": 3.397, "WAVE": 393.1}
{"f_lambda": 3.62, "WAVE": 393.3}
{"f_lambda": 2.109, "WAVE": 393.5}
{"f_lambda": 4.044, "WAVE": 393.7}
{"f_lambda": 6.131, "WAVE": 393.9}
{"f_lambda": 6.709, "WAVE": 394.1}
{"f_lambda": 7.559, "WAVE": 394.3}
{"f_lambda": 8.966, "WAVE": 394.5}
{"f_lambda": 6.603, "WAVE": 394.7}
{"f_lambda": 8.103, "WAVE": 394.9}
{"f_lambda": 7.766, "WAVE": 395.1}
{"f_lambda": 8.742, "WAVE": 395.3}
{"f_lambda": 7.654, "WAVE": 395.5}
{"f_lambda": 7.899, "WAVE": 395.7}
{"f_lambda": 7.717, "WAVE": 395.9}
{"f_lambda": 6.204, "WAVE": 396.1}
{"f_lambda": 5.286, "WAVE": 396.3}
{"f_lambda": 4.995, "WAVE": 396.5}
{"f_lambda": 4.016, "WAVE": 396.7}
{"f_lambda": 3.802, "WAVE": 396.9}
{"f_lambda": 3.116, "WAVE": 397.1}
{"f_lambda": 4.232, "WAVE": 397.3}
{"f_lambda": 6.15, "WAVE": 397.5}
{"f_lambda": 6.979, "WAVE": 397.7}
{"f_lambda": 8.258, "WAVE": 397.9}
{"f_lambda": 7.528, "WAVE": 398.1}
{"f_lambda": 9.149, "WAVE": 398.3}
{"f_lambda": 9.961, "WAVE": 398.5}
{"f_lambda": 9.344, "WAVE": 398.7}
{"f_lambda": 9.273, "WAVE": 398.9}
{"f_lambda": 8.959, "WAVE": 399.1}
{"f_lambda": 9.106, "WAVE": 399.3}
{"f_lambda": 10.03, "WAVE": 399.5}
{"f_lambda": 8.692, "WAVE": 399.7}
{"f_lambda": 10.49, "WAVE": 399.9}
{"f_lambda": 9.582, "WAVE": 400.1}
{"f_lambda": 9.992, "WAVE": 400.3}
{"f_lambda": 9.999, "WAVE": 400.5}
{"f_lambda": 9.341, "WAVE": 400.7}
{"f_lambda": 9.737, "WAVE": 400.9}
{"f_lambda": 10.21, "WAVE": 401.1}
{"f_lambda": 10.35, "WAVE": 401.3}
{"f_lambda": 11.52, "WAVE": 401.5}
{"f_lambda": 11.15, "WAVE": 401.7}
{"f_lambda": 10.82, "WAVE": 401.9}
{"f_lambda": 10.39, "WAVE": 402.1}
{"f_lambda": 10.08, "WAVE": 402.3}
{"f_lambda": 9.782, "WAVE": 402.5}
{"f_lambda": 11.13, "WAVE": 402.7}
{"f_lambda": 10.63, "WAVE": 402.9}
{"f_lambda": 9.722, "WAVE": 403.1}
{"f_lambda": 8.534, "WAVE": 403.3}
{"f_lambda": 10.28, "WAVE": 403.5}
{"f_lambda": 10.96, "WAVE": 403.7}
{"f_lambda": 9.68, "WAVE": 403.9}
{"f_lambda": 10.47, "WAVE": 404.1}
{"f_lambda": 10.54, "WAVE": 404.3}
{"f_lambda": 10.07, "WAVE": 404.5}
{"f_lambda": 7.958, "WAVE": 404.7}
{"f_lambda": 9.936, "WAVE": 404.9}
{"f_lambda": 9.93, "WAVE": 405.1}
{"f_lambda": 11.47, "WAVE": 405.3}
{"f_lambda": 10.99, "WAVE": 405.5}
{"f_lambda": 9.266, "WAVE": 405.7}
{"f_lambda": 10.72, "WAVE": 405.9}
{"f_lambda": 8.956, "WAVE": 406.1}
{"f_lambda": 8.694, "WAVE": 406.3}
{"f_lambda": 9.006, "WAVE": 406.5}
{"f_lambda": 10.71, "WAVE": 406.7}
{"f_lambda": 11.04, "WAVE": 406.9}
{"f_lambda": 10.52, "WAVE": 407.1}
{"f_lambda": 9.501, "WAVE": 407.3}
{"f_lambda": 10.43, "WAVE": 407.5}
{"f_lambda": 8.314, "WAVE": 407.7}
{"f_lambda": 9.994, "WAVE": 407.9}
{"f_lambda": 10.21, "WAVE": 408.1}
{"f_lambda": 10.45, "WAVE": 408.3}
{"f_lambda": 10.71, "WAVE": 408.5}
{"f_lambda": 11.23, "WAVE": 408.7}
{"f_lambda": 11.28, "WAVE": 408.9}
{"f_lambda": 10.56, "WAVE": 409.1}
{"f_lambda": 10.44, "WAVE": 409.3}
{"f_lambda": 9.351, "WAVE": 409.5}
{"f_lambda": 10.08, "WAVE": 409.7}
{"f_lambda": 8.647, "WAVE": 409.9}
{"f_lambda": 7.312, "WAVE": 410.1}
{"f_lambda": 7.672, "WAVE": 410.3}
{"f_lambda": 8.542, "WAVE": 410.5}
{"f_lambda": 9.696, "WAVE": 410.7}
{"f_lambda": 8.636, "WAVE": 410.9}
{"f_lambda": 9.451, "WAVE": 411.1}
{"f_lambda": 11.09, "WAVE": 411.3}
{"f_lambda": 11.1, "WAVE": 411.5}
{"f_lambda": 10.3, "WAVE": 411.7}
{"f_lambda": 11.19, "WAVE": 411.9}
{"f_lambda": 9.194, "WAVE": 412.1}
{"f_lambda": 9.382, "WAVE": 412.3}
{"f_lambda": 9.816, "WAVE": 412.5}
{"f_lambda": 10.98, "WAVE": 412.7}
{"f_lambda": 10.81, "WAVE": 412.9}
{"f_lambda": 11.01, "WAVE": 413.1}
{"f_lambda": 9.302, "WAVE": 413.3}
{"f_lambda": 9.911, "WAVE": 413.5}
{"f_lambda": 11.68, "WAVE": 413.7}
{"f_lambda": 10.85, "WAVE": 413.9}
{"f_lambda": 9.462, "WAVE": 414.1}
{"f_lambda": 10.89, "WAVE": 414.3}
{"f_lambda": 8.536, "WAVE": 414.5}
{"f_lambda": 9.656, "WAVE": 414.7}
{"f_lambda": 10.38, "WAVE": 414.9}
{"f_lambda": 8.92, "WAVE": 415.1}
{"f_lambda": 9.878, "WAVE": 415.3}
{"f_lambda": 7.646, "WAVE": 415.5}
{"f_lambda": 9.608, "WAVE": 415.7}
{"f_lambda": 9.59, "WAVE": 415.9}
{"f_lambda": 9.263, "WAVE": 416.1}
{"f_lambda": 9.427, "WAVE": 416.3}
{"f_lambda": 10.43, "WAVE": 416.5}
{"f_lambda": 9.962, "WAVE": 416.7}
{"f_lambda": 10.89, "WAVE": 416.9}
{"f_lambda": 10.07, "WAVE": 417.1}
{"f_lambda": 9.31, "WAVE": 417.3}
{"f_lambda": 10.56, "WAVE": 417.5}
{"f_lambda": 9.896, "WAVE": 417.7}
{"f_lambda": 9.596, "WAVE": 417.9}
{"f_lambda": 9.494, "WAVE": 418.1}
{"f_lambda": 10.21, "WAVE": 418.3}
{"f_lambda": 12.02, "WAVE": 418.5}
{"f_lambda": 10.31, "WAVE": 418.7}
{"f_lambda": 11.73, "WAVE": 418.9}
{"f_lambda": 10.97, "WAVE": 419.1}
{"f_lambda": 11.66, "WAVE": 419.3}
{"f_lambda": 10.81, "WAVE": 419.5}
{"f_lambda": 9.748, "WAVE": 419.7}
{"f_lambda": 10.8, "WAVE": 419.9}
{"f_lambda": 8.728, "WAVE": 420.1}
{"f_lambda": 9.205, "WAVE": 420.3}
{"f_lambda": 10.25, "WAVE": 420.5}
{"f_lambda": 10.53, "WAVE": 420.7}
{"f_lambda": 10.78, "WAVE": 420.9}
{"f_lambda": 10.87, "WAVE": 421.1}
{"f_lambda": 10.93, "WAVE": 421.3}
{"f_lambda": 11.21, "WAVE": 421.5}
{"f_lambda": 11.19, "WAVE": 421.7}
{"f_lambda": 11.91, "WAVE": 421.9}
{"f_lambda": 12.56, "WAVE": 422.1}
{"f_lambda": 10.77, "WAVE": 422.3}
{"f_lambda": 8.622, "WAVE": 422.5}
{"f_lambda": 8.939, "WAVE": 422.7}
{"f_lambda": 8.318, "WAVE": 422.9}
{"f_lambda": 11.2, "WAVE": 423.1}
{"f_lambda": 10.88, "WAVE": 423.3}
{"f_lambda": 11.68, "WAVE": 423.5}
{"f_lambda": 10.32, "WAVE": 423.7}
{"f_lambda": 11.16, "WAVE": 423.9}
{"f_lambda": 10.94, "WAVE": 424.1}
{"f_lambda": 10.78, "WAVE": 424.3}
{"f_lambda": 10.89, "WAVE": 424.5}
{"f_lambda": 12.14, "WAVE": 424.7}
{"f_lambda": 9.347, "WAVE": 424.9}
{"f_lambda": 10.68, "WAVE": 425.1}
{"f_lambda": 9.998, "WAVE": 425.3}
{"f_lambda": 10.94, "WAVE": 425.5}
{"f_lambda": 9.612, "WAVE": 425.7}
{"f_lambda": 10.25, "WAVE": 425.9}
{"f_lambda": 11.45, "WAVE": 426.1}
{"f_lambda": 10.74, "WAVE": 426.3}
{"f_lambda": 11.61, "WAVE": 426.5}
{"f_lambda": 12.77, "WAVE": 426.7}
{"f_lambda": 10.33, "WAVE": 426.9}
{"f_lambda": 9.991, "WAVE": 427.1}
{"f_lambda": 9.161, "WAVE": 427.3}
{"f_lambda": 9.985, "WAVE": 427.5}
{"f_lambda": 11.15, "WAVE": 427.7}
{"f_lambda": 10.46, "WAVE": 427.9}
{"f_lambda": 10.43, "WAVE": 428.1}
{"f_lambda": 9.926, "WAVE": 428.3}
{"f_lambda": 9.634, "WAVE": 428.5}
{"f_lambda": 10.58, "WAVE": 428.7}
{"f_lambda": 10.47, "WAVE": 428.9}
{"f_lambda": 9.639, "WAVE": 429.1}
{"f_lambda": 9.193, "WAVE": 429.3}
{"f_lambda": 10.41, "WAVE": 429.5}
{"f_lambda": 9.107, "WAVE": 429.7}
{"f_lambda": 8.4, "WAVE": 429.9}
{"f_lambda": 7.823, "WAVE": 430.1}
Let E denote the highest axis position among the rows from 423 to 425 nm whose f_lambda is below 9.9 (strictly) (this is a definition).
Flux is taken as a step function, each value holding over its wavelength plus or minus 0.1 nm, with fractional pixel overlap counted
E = 424.9 nm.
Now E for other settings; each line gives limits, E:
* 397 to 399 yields 398.9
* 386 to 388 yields 387.9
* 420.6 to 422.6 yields 422.5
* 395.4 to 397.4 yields 397.3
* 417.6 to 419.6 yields 418.1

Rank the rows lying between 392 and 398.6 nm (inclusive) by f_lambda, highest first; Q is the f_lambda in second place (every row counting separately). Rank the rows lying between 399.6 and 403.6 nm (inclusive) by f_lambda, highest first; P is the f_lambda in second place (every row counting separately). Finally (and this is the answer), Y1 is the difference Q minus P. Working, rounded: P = 11.15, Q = 9.149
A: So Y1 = -2.0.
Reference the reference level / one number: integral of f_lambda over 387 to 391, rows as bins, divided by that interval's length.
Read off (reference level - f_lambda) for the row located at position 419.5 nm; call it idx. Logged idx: -4.2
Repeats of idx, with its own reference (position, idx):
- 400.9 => -3.1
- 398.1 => -0.9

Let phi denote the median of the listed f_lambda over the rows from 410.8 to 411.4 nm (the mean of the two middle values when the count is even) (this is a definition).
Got 9.5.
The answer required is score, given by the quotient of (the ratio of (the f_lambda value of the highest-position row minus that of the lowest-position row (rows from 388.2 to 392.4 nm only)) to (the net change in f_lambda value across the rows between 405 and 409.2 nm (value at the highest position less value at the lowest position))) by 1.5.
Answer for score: 2.4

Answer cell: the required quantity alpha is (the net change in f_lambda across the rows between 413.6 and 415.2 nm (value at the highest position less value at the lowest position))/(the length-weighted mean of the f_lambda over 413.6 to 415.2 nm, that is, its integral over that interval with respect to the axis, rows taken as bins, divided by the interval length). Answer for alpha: -0.3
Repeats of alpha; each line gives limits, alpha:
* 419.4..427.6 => -0.1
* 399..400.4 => 0.1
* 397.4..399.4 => 0.3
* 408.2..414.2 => -0.1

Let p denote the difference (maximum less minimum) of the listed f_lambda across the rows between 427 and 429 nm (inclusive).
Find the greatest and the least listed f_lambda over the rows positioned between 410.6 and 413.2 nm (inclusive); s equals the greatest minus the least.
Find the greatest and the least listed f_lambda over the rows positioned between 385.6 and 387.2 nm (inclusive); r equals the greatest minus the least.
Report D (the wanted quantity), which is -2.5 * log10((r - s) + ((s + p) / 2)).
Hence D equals -1.86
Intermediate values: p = 2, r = 5.8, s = 2.6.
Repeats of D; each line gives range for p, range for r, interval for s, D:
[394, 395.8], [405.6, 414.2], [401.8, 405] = -1.50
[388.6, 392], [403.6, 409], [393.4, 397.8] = -1.36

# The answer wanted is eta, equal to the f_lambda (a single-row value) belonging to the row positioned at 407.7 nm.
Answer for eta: 8.314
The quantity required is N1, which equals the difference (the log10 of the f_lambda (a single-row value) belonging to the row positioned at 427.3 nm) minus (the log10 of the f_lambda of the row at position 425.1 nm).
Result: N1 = -0.07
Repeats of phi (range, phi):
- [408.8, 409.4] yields 10.6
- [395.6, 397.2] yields 5.1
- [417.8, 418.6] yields 9.9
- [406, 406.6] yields 9.0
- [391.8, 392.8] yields 7.0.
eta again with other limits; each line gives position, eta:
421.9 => 11.91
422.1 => 12.56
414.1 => 9.462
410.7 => 9.696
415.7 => 9.608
